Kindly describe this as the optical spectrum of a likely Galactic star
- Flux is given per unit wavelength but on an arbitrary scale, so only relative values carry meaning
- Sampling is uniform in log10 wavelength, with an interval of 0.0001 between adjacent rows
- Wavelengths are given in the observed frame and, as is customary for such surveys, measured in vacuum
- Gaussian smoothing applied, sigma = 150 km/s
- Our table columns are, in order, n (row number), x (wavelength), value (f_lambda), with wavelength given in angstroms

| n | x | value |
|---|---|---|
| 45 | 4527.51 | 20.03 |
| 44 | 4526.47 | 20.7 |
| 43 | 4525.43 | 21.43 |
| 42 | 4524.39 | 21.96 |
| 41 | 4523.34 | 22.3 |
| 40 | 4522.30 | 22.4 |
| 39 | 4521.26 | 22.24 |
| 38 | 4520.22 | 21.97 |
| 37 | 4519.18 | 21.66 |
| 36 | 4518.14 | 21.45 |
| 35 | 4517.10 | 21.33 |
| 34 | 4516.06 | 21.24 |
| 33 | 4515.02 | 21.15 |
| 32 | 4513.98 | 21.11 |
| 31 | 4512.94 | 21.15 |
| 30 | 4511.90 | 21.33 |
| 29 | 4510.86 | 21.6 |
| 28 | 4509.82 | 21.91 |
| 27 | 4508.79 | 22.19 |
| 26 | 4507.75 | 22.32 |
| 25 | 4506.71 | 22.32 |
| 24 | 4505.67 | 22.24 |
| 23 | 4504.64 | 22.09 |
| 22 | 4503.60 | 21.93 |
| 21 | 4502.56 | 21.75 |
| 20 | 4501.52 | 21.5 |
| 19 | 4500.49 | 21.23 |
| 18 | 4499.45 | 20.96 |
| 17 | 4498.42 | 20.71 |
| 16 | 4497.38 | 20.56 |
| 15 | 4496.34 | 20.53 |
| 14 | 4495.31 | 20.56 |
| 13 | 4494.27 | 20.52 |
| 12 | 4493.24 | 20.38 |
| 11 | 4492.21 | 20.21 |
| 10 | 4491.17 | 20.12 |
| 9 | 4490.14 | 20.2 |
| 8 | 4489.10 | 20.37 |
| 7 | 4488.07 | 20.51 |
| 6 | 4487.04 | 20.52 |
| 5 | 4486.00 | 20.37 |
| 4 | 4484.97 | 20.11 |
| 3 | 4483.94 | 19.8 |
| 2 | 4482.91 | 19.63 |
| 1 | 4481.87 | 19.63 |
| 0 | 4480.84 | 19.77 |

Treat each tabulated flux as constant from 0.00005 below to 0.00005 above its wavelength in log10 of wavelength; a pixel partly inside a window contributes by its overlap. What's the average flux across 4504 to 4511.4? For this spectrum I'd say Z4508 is 22.1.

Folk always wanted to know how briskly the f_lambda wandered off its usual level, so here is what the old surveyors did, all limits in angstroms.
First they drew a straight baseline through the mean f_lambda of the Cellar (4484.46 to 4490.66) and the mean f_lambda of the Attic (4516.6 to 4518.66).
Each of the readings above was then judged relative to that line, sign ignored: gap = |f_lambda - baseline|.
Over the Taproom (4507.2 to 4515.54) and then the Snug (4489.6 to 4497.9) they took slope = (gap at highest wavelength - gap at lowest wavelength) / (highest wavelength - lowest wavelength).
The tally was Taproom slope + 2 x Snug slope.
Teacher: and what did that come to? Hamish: -0.18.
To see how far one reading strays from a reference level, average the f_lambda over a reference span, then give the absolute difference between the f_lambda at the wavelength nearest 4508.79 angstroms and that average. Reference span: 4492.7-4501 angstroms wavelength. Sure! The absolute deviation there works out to 1.5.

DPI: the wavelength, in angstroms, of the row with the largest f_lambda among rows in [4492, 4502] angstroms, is 4501.52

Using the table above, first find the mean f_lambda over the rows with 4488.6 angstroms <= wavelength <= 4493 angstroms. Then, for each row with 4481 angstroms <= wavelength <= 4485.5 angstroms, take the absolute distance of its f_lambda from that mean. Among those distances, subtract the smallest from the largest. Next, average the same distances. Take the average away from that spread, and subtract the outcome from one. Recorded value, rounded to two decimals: 0.95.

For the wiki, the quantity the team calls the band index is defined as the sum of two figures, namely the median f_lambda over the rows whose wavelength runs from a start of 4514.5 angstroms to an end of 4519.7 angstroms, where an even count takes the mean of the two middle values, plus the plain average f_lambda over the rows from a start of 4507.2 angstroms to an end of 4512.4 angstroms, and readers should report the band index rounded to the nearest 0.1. 43.2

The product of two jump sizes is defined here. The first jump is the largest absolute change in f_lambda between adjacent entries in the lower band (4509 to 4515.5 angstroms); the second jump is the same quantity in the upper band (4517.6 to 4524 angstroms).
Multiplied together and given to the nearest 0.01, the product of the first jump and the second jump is 0.10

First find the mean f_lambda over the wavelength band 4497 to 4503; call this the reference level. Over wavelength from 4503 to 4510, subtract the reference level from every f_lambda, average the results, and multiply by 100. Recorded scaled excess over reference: 102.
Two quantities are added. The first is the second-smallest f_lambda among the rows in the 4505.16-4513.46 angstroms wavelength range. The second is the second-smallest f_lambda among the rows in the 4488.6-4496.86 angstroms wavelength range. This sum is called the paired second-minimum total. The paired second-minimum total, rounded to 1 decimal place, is 41.5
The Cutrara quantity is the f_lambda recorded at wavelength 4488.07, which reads 20.51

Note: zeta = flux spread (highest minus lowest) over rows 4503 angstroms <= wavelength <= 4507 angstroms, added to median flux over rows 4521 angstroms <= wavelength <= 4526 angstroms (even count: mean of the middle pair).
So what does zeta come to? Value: 22.6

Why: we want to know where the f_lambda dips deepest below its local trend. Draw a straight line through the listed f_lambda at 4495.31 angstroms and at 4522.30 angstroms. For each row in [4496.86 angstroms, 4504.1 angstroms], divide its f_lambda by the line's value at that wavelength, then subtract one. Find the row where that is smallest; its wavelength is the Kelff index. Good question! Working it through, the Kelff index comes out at 4497.38 angstroms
